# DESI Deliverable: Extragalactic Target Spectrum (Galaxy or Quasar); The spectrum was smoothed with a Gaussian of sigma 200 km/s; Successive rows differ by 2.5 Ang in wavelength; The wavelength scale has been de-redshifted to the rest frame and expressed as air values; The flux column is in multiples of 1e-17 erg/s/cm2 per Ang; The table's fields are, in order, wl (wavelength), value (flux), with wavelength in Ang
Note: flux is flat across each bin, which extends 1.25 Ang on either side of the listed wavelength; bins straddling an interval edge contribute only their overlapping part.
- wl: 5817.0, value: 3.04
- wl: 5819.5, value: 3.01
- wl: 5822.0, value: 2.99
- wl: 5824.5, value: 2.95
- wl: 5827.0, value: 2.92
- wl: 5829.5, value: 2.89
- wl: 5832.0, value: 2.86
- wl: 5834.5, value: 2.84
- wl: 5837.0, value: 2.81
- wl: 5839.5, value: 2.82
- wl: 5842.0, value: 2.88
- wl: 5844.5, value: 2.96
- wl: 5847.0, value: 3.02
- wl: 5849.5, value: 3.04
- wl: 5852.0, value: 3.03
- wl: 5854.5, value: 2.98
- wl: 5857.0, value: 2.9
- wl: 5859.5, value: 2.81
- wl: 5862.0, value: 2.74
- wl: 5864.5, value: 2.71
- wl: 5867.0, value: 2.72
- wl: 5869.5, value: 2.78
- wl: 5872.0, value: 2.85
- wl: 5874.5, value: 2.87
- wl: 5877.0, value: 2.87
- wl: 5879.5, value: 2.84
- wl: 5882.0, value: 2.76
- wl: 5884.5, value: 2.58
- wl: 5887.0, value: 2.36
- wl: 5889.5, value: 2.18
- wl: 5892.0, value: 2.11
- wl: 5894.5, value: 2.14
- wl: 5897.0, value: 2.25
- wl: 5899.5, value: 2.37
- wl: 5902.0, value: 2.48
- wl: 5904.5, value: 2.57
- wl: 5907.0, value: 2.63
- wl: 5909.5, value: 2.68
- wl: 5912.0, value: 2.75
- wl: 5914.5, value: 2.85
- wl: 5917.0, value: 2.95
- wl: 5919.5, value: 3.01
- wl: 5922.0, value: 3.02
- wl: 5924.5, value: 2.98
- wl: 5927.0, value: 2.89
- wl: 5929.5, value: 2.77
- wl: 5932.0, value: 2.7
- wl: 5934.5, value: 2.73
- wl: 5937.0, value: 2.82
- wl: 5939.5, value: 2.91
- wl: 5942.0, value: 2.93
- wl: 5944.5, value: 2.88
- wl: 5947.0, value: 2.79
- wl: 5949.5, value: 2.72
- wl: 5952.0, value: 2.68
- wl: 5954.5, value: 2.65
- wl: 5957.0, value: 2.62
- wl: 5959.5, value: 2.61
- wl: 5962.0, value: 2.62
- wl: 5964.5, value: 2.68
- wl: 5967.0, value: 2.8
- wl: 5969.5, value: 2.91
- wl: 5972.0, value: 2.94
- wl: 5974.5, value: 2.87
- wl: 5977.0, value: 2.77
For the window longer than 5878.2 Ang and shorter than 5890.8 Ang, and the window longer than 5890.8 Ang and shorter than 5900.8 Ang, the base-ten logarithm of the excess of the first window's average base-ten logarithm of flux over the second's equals -1.2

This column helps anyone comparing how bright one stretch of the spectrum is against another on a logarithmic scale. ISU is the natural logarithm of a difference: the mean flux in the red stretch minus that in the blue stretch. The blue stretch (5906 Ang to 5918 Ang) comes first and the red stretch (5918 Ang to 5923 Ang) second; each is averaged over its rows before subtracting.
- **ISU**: -1.4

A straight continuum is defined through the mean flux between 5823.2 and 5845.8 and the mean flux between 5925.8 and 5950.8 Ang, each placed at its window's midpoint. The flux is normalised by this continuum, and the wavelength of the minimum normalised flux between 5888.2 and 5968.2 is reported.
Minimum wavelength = 5892.0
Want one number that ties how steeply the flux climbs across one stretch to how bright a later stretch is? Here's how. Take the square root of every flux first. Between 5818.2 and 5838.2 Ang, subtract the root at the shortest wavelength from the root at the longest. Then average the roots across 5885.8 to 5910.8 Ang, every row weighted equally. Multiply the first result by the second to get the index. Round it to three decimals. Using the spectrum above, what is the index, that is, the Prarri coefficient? -0.090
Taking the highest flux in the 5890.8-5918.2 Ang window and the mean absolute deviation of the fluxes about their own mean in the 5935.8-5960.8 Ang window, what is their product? 0.31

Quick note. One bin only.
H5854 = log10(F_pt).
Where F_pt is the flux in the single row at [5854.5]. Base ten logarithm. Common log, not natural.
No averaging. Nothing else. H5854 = 0.474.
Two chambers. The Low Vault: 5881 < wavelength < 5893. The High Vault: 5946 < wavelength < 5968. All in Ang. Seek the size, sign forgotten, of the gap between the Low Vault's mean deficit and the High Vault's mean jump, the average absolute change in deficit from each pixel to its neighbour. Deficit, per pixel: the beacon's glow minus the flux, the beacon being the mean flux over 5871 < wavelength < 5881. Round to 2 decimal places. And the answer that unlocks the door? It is 0.41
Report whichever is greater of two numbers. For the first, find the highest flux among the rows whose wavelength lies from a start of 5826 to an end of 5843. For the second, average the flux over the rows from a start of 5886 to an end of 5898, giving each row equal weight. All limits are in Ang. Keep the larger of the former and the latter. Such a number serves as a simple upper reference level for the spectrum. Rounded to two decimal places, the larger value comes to 2.92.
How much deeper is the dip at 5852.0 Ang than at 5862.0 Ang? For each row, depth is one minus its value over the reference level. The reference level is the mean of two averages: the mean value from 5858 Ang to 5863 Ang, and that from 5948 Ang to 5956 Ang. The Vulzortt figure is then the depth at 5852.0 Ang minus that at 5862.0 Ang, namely -0.11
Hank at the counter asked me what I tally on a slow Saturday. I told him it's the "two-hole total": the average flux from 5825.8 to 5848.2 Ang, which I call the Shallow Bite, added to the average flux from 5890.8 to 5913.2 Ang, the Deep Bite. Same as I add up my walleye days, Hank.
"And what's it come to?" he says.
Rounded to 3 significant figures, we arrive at 5.33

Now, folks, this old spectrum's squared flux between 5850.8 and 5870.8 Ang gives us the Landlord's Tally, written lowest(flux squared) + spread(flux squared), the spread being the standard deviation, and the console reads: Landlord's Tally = 8.0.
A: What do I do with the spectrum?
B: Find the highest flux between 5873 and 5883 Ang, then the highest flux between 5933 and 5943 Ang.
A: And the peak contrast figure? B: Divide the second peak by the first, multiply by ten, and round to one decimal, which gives 10.2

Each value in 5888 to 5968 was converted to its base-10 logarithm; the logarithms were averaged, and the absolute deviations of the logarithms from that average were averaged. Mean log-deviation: 0.031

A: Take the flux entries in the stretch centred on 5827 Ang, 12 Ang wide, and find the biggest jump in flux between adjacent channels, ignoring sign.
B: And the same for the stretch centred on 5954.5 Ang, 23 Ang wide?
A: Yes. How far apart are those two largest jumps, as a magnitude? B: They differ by 0.050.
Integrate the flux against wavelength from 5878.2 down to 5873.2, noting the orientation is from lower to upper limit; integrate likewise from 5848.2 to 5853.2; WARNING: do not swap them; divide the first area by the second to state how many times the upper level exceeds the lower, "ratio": 0.95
